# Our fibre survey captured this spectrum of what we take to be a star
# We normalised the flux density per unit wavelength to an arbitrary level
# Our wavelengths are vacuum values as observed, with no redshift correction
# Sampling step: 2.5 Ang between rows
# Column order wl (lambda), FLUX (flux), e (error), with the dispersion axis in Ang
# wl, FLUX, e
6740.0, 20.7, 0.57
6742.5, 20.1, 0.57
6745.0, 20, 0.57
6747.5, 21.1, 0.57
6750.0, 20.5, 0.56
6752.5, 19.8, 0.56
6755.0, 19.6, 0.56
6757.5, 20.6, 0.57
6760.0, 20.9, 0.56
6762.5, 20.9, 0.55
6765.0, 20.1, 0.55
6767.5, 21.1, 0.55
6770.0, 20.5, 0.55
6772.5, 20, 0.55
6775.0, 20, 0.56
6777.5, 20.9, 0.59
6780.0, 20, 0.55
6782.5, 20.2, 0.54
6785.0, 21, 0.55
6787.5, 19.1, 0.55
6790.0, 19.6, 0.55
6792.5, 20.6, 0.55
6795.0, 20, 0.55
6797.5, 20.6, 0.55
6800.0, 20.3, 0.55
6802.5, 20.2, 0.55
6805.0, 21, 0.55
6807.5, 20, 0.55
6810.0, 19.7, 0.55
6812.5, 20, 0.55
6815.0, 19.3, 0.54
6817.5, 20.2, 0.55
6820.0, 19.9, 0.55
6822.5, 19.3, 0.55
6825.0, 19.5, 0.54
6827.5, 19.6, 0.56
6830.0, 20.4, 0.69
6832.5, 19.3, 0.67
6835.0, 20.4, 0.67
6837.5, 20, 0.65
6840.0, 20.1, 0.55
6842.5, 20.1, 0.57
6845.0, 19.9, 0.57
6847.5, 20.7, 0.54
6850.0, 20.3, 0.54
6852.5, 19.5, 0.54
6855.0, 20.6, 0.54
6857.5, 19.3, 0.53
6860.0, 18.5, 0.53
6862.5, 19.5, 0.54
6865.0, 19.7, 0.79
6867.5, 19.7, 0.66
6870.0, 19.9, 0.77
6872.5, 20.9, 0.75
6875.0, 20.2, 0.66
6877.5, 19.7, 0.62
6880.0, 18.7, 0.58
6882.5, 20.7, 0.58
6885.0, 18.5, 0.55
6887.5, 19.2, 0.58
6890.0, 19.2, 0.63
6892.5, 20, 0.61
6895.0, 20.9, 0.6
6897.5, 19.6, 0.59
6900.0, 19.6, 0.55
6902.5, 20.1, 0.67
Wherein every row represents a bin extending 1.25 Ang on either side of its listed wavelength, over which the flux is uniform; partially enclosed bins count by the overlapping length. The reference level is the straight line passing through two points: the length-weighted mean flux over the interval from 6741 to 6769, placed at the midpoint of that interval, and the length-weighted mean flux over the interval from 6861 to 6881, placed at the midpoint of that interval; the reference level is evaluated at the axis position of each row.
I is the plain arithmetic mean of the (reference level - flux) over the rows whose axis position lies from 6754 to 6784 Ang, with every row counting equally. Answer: -0.05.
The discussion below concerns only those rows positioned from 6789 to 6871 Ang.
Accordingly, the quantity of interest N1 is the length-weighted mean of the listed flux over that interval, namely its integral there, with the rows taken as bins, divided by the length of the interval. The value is 19.9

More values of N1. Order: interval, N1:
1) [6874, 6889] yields 19.5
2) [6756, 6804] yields 20.3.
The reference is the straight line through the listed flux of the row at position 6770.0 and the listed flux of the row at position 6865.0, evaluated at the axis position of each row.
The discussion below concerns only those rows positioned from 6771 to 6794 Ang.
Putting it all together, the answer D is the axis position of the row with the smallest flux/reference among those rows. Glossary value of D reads 6787.5 Ang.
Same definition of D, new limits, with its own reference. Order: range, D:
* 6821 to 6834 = 6822.5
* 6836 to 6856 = 6852.5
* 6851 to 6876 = 6860.0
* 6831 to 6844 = 6832.5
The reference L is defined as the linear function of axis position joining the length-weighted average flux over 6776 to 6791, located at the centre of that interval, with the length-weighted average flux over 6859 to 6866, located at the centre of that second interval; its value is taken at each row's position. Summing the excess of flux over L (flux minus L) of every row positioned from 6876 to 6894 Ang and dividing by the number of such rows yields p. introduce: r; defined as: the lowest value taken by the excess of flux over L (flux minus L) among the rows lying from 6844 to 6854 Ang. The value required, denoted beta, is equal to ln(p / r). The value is 1.1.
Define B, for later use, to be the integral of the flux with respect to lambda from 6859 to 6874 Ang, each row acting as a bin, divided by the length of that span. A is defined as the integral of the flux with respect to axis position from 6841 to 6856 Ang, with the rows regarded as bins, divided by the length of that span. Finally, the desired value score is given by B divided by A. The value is 0.98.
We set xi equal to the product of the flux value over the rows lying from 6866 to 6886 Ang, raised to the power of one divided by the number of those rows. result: 19.77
